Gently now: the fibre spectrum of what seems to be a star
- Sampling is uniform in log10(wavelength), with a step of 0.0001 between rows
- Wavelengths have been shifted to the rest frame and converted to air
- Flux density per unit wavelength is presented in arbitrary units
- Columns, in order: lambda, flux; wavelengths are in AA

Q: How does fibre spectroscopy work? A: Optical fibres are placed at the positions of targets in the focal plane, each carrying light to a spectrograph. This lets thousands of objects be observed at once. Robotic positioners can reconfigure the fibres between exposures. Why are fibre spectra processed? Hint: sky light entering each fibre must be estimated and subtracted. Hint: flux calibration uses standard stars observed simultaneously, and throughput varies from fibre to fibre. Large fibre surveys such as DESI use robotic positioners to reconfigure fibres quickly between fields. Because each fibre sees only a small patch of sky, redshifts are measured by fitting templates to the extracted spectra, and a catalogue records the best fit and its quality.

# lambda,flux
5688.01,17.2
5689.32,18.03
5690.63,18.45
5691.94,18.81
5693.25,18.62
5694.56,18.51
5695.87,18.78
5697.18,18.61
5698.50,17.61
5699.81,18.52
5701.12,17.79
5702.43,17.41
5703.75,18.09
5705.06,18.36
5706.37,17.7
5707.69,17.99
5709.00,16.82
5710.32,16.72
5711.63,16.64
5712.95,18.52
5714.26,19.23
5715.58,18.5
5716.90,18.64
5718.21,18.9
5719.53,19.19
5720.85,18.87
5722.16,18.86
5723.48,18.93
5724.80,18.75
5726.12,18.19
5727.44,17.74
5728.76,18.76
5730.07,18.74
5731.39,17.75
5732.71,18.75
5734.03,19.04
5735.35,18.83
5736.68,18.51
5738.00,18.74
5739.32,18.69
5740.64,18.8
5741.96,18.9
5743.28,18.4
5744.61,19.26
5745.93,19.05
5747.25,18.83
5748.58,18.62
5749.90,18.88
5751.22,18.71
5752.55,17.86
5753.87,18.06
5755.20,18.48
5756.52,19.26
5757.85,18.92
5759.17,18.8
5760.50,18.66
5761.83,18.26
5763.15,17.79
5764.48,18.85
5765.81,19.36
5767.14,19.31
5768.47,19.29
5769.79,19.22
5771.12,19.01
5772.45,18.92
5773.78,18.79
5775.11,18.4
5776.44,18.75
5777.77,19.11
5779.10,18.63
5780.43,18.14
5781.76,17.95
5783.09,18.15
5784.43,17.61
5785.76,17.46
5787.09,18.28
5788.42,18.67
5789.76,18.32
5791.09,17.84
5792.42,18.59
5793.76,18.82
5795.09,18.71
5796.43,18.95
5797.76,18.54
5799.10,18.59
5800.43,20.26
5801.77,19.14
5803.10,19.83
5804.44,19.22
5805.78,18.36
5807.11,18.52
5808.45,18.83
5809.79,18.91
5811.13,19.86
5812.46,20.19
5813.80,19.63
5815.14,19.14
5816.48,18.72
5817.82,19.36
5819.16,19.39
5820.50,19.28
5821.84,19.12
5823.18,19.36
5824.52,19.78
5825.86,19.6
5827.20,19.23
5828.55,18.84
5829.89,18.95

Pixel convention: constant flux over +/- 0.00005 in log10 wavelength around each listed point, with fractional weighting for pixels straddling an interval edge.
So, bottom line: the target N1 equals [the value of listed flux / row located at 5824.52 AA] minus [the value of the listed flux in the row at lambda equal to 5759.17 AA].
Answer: 1.0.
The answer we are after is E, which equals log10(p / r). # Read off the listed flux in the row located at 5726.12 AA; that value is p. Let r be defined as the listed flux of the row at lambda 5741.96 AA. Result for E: -0.017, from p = 18.19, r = 18.9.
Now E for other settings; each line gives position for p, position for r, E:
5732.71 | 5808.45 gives -0.002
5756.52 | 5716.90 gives 0.014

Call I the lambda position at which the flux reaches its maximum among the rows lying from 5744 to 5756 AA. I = 5744.61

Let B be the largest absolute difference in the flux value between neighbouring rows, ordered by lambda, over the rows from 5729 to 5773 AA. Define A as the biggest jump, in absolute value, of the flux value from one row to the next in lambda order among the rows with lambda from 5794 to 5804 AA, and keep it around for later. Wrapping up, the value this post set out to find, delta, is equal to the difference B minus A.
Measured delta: -0.61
